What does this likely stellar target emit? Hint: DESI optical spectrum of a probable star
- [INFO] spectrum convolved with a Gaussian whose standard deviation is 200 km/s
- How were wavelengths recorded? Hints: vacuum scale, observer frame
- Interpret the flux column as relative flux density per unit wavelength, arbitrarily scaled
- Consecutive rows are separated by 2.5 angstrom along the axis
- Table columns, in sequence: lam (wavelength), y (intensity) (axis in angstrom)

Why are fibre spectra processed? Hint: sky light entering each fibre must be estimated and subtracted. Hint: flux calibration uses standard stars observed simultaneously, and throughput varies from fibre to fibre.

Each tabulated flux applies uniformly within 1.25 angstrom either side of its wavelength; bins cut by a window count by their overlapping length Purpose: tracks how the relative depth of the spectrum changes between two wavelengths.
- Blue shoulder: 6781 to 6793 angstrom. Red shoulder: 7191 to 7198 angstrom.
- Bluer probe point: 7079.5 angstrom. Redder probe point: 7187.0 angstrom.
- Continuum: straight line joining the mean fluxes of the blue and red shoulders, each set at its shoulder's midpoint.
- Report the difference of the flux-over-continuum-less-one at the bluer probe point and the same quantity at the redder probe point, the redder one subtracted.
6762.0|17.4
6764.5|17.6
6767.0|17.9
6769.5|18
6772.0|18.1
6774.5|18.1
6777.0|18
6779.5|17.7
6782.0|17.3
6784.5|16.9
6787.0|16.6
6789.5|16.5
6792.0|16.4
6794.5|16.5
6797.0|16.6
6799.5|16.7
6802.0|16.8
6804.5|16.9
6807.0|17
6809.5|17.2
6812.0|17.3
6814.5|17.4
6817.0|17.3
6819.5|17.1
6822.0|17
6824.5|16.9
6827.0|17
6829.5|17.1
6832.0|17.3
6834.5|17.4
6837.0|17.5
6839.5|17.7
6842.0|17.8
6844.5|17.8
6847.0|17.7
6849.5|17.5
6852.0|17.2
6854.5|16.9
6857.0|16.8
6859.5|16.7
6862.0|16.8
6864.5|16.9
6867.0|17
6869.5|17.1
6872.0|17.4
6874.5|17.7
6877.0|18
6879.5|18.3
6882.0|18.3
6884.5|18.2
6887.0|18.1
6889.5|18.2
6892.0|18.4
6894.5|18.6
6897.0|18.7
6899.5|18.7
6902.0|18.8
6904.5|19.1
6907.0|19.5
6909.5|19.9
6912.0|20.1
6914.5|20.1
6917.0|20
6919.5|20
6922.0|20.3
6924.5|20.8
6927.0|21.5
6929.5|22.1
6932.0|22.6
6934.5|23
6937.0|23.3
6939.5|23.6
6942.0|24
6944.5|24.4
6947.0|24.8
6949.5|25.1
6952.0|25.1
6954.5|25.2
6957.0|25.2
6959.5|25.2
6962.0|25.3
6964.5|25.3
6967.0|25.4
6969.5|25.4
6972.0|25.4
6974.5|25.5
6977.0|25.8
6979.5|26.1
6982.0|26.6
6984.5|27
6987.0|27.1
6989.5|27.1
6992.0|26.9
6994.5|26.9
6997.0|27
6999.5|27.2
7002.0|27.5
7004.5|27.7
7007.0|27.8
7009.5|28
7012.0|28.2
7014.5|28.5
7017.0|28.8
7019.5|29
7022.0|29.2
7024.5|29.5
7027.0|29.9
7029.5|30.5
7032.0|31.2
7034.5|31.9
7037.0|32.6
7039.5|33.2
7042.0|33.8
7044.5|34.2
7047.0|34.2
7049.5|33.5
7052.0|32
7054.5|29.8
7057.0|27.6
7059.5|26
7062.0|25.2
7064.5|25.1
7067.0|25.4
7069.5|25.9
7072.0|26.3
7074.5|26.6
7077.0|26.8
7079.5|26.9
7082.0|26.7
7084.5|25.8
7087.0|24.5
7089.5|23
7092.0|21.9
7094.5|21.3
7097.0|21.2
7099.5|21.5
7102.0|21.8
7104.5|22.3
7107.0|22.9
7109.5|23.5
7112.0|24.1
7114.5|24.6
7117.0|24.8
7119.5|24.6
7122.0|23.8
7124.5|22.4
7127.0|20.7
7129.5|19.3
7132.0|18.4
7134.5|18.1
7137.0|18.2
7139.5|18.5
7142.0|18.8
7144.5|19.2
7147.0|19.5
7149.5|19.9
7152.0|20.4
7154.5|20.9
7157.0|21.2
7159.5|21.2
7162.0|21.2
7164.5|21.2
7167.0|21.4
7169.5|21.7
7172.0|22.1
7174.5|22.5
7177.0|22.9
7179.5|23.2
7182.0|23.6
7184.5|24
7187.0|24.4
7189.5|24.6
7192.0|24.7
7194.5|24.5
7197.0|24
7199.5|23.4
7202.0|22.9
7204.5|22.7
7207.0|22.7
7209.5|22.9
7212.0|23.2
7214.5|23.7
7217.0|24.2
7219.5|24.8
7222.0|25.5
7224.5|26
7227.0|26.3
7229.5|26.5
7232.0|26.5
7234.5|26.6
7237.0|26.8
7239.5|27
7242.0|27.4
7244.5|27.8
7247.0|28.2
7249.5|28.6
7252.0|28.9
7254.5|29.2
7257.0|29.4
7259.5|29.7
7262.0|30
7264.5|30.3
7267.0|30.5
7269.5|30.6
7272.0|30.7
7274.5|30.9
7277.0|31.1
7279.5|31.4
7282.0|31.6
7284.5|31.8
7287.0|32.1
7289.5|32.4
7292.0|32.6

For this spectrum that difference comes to 0.2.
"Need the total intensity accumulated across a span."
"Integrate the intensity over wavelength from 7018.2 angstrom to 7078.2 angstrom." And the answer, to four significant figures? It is 1774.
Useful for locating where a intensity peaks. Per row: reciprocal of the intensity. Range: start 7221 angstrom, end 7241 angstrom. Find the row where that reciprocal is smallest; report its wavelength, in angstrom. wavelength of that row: 7239.5 angstrom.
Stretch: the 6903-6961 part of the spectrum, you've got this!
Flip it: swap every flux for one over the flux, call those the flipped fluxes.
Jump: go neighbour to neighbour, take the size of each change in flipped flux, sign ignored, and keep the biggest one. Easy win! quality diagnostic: 0.0016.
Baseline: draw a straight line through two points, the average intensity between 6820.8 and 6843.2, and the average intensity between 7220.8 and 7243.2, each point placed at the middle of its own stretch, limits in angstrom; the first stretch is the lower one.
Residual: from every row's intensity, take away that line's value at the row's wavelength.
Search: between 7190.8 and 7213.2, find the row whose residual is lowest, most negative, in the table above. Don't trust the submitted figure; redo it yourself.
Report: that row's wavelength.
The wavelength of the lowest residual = 7207.0 angstrom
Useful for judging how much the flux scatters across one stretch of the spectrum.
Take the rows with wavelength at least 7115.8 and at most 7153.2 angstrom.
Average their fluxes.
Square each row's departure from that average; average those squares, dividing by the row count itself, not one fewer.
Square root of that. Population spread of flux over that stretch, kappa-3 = 2.3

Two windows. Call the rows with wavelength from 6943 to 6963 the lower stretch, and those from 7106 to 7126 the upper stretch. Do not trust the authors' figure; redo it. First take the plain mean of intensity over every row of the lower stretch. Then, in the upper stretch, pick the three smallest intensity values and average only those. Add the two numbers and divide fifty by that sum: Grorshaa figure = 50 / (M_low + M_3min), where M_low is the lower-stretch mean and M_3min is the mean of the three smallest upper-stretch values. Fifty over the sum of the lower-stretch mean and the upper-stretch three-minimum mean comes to 1.04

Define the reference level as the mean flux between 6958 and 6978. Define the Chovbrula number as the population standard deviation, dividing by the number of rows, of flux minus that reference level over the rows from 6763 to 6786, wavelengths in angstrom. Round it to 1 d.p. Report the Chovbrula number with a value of 0.4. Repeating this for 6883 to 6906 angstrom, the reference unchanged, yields 0.3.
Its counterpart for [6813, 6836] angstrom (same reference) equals 0.2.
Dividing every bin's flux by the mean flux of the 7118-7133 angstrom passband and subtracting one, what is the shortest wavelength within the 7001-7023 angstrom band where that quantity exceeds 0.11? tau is 7002.0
